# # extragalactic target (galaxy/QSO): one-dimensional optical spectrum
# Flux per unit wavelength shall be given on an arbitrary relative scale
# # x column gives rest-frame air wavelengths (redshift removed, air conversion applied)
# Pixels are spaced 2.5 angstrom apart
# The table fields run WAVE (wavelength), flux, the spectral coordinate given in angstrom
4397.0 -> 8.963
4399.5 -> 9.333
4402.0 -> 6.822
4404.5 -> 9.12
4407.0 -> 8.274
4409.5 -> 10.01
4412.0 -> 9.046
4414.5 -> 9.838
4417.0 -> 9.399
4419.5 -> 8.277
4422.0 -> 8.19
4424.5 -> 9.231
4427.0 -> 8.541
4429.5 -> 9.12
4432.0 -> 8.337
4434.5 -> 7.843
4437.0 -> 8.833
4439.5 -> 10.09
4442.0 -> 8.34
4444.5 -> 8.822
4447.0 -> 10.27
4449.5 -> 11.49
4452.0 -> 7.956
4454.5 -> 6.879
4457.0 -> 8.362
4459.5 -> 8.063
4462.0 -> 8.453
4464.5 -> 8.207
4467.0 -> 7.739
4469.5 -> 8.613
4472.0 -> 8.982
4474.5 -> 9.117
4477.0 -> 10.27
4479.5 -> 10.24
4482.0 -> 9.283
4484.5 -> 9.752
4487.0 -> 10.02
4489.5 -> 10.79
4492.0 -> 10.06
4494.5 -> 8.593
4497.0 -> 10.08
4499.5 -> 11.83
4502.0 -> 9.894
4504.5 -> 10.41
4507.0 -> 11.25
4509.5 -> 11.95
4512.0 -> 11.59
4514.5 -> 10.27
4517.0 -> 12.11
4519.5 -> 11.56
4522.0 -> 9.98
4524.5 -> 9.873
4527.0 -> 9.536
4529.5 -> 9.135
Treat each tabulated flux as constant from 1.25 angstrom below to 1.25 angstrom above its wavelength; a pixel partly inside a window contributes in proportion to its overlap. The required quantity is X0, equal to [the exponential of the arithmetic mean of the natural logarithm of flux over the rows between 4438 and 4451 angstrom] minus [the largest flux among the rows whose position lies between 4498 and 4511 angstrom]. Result -2.2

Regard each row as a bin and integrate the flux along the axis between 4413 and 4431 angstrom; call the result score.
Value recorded 161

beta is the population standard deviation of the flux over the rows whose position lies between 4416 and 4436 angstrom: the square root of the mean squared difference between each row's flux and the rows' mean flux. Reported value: 0.5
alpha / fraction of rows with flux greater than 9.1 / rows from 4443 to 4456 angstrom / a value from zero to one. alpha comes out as 0.40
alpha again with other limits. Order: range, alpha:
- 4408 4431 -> 0.56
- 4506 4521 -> 1.00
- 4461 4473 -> 0.00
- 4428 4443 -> 0.33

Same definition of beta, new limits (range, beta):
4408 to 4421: 0.6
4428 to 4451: 1.1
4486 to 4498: 0.7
